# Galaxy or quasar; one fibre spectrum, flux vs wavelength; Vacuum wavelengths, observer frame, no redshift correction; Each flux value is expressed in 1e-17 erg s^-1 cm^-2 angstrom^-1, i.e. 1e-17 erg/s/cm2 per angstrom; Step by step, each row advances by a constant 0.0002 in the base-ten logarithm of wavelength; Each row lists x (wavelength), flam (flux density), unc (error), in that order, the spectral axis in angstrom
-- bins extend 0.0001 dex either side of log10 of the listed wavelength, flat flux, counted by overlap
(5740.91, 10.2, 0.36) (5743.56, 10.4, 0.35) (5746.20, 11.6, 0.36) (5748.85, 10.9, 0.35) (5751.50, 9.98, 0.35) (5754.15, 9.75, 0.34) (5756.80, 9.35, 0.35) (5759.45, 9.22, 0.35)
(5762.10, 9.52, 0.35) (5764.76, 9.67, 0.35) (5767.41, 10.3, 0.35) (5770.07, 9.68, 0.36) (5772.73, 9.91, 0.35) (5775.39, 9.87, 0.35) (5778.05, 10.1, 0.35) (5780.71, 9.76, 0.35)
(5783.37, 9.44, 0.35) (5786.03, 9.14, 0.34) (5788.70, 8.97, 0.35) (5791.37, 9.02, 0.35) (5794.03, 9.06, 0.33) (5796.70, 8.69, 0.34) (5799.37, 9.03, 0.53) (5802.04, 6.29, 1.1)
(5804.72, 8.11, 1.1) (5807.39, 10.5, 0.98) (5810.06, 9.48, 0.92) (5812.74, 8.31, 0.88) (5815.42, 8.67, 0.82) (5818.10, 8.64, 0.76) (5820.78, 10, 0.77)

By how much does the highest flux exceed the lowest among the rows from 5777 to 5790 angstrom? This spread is 1.1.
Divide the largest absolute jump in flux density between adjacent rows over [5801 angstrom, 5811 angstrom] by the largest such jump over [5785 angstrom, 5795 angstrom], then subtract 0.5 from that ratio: 14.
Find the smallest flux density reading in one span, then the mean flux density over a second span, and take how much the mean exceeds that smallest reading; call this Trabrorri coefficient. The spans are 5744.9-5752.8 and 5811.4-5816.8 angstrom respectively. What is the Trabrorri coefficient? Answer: -1.5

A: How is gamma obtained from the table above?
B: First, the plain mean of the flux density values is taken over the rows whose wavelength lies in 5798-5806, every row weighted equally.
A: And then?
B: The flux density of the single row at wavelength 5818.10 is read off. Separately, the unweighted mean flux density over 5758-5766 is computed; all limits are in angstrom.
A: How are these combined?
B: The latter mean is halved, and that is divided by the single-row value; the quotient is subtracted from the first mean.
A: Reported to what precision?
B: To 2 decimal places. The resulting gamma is 7.26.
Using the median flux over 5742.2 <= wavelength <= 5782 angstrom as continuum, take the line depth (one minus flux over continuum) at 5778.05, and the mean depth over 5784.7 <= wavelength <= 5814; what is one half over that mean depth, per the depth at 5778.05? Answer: -195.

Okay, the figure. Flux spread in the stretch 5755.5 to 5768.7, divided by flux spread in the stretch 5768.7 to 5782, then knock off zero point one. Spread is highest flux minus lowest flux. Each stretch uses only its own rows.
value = 2.5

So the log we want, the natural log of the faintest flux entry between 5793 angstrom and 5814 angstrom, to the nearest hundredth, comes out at 1.84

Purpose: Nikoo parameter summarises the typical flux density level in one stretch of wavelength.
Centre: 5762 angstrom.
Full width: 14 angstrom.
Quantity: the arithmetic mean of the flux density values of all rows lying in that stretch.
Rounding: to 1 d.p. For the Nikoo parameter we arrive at 9.6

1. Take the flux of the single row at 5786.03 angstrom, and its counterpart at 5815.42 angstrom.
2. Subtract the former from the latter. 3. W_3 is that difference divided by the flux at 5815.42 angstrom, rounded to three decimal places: -0.054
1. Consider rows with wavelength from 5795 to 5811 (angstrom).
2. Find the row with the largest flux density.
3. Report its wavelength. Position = 5807.39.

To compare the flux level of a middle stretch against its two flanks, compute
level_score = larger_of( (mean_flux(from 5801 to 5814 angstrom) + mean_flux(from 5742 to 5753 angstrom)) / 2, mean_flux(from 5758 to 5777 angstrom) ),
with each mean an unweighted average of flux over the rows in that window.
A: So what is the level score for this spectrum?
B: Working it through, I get 9.7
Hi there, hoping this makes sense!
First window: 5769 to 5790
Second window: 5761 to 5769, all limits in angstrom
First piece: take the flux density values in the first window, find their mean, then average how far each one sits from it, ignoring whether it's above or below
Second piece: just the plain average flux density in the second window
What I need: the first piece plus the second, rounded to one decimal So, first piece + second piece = 10.1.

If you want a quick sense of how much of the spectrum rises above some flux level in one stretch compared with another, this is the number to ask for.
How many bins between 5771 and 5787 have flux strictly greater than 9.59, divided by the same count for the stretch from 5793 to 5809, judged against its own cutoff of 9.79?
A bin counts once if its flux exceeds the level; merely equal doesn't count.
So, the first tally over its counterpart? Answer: 4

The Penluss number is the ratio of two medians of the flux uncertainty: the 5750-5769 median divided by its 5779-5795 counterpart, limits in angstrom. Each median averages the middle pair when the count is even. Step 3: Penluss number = 1.0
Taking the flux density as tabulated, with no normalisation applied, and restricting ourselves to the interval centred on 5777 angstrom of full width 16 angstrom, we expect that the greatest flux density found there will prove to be 10.1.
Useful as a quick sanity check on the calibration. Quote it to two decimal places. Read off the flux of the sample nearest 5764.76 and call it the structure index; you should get 9.67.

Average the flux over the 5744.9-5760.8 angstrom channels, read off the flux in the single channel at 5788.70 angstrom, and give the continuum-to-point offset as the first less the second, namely 1.2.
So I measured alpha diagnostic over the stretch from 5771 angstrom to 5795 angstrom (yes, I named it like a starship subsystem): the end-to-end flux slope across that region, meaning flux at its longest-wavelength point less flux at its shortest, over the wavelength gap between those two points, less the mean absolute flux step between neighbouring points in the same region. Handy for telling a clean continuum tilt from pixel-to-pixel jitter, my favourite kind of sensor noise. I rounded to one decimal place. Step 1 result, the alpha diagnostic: -0.2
